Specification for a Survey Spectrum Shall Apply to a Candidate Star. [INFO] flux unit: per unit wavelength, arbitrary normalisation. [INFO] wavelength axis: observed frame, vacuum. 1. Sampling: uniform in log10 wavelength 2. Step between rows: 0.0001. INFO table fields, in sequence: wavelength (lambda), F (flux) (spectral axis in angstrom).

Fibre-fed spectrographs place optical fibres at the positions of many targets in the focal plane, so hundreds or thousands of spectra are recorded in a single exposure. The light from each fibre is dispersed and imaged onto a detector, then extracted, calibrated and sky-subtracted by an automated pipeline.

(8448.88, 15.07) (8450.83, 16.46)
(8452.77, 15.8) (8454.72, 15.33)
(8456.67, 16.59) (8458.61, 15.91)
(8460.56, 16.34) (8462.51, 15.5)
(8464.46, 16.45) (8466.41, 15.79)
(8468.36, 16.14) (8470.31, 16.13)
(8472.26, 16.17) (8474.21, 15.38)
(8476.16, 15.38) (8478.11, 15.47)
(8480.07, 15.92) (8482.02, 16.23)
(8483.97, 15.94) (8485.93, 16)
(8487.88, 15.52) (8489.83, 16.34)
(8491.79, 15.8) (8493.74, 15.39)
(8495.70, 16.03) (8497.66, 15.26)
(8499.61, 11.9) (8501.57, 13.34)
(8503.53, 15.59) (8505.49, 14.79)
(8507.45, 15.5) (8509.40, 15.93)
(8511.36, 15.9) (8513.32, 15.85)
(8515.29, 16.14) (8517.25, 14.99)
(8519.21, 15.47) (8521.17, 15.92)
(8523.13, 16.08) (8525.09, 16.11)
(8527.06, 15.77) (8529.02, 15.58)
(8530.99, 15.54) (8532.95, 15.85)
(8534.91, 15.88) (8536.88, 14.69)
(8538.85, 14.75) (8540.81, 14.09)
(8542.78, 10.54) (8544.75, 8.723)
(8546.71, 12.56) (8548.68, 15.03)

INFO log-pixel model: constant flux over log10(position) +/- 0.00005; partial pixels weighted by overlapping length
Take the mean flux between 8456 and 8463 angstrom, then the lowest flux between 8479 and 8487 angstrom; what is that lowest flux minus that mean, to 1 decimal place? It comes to -0.2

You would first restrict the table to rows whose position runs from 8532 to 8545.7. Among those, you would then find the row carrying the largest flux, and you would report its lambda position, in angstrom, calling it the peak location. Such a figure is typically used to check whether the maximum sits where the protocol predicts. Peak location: 8534.91 angstrom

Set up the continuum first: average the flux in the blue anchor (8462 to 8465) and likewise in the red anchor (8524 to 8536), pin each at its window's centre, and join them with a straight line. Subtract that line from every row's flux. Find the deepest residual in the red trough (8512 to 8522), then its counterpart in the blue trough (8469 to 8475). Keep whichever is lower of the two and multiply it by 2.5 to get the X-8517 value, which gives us -2.1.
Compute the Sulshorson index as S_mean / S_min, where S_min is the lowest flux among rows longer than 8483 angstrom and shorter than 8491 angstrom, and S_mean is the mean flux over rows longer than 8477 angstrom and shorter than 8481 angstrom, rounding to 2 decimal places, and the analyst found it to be 1.01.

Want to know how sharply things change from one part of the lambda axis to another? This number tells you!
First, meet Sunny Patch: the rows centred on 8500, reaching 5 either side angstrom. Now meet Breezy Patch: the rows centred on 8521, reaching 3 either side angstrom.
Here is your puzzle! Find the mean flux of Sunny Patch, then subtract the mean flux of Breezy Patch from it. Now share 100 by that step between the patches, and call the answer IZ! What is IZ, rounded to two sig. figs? -71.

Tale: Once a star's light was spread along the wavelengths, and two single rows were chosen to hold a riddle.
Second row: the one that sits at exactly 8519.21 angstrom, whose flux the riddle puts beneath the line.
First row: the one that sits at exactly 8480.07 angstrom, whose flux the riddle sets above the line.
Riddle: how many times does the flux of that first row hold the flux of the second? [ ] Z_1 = 1.029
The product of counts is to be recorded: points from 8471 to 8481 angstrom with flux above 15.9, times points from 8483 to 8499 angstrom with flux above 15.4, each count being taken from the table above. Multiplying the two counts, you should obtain 12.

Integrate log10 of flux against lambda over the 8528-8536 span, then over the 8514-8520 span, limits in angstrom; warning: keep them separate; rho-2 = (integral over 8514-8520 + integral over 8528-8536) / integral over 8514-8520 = 2.3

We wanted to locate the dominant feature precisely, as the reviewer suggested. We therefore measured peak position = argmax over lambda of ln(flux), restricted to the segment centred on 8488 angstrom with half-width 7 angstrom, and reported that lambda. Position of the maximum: 8489.83 angstrom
